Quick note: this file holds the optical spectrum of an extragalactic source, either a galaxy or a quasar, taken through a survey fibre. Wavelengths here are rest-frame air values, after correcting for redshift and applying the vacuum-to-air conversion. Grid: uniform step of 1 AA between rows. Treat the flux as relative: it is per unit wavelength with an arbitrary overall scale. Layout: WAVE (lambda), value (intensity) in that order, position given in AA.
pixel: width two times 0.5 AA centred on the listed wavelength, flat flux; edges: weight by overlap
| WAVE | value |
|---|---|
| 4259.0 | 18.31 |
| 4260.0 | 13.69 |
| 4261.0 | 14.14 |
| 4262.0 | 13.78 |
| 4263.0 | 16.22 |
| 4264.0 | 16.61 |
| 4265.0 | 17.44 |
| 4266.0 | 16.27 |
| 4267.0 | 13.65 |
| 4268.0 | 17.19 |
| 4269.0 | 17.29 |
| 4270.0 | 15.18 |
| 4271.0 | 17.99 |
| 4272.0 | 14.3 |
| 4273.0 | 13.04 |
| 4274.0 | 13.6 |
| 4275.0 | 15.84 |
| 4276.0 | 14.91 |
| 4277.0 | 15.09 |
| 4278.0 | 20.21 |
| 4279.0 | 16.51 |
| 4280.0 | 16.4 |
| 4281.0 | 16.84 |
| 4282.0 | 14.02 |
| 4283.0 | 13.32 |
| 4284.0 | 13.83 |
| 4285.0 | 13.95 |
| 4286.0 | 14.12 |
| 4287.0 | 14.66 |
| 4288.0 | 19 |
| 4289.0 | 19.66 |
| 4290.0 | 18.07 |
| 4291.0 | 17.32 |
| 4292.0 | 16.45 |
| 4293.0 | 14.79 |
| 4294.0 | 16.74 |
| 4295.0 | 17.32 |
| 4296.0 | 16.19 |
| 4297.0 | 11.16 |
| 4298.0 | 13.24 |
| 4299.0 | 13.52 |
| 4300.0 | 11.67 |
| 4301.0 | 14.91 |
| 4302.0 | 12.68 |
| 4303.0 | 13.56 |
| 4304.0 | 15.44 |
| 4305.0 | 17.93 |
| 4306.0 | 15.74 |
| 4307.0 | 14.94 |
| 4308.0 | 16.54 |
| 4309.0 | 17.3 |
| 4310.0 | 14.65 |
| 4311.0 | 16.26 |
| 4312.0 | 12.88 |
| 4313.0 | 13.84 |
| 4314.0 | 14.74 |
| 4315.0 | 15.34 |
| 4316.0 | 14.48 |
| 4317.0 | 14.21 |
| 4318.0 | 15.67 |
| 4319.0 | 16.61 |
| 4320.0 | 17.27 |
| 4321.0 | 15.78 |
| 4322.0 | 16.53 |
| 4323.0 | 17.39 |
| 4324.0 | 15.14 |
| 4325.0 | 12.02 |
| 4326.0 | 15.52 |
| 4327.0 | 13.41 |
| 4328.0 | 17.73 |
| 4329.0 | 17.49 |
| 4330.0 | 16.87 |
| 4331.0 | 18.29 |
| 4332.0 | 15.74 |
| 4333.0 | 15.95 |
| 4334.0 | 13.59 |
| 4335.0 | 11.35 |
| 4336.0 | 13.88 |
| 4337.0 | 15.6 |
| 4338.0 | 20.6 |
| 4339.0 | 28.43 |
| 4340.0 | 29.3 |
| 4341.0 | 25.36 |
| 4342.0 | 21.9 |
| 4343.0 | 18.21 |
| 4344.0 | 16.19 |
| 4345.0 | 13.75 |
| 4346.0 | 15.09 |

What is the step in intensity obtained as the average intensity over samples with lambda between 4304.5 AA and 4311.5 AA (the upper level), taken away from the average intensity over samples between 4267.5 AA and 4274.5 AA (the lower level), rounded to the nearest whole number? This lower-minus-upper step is -1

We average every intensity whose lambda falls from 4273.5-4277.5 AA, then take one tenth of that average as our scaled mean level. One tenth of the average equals 1.49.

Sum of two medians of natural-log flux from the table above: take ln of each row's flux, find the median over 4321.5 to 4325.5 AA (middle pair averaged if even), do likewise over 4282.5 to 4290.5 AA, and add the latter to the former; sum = 5.43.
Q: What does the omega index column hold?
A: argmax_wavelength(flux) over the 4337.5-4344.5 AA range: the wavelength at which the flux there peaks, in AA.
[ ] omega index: 4340.0 AA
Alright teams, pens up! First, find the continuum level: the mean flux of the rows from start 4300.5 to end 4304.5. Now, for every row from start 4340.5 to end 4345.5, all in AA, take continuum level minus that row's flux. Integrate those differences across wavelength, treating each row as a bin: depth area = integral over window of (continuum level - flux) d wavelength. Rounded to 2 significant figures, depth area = -25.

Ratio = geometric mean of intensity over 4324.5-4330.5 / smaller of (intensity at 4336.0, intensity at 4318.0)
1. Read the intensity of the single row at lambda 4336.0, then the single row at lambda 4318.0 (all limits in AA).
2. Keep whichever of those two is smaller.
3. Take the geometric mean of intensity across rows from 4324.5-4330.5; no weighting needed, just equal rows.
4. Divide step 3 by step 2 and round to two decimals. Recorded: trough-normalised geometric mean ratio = 1.11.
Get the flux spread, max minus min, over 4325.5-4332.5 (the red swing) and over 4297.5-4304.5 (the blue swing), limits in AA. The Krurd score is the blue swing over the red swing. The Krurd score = 0.77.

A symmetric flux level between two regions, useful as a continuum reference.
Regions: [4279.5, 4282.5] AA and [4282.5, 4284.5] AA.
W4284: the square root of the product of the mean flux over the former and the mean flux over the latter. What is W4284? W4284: 14.6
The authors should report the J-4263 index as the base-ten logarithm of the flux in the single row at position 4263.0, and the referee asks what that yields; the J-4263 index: 1.21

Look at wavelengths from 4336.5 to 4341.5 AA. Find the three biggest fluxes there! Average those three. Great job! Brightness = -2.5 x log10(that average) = -3.61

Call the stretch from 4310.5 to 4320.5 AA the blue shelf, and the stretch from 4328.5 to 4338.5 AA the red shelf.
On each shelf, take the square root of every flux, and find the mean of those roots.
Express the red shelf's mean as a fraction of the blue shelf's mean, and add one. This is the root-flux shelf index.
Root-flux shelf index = 2.02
